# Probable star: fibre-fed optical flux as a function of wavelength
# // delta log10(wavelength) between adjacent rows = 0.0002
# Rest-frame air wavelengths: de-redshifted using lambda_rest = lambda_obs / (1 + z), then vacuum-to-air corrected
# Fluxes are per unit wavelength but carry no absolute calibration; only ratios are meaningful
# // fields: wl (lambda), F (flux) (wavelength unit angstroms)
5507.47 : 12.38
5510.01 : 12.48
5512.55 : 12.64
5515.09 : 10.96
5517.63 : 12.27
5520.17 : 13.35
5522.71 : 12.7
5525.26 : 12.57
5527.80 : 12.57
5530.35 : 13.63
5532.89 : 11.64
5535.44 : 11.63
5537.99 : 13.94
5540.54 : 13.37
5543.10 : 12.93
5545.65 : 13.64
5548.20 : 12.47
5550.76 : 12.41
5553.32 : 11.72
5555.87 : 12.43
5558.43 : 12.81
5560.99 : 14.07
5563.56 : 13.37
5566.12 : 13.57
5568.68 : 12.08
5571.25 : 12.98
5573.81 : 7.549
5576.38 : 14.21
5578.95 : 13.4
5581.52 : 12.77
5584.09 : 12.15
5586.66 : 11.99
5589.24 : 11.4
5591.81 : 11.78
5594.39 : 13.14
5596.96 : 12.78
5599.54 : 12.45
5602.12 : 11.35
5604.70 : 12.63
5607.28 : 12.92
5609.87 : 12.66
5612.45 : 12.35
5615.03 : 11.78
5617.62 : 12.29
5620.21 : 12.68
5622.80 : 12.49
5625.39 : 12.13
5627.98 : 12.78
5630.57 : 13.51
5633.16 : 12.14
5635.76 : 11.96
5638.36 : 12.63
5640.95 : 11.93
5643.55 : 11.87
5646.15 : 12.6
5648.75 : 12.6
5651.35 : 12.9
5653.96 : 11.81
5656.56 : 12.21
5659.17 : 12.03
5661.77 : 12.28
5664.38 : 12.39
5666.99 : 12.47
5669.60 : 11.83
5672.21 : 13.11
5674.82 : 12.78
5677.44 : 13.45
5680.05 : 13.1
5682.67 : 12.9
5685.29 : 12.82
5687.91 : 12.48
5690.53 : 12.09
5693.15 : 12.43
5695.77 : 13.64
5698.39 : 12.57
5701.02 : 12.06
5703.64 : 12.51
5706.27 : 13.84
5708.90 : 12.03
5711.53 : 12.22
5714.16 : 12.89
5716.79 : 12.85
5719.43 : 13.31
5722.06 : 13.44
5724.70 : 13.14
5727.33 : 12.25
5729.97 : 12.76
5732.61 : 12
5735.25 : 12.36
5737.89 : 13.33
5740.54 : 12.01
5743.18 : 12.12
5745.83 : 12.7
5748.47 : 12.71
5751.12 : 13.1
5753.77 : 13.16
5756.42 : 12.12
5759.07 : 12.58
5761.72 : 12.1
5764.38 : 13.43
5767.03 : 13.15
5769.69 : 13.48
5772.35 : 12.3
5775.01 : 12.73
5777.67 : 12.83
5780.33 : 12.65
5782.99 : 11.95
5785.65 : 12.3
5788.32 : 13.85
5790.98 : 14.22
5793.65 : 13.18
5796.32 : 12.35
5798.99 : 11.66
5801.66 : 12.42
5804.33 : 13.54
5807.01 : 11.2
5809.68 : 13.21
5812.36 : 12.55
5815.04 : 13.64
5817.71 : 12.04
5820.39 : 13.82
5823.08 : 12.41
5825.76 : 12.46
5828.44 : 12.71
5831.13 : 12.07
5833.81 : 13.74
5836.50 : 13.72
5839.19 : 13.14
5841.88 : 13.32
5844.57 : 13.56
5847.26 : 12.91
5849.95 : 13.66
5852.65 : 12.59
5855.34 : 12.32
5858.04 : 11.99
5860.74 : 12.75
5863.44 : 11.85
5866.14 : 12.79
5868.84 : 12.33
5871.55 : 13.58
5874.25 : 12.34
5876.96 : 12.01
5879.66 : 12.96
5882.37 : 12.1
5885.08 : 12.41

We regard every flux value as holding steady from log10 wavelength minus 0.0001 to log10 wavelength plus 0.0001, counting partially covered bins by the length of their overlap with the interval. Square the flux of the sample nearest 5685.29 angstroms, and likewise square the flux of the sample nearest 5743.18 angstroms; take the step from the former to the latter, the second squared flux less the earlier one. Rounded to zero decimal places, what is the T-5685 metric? -17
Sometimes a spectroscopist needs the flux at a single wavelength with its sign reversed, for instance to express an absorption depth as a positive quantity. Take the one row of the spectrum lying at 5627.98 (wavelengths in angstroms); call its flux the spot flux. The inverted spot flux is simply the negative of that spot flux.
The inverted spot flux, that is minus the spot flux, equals -12.8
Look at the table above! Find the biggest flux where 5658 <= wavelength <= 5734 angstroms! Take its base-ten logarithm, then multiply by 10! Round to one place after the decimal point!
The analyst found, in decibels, 11.4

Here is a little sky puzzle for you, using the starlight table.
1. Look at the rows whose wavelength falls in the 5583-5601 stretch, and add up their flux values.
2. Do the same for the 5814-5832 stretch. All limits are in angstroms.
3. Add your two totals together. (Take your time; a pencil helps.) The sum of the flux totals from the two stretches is 175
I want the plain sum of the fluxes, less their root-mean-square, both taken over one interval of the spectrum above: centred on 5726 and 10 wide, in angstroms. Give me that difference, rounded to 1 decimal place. 38.7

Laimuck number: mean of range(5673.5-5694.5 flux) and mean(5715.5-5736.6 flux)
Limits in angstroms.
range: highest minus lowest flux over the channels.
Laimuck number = 7.06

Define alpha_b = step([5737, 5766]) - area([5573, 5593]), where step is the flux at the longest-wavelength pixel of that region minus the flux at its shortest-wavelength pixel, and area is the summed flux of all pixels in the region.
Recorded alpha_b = -95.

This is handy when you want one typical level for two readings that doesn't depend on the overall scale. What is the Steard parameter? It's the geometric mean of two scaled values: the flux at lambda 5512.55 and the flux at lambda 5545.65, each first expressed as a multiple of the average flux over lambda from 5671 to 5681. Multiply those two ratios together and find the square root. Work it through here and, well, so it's 1.00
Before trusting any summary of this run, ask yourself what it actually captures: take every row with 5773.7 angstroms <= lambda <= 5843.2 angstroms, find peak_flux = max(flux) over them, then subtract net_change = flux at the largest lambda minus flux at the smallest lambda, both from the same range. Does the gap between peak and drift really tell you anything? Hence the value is 13.6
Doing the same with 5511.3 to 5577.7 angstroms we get 12.6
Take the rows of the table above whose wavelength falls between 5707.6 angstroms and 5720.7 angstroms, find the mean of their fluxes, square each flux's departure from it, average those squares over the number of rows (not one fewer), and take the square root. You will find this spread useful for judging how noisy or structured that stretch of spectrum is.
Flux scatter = 0.47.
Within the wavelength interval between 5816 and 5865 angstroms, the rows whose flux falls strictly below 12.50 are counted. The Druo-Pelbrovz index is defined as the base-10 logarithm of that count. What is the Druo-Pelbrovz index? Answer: 0.85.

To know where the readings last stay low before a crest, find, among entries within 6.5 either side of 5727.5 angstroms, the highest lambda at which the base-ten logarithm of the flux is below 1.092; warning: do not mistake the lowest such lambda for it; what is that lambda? 5732.61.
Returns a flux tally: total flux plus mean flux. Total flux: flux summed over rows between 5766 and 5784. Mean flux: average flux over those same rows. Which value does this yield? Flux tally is 102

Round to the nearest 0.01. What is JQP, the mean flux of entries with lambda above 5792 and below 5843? 12.80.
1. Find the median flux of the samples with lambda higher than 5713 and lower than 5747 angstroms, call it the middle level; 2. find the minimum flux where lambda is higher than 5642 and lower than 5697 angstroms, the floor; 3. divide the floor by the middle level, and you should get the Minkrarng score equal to 0.926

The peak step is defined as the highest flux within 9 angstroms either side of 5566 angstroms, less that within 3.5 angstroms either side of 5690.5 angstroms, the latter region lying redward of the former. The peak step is 1.59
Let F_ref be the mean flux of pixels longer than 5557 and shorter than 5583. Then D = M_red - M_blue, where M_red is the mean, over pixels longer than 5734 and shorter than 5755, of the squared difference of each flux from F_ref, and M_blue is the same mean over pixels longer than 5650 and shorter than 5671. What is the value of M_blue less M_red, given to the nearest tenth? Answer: 0.1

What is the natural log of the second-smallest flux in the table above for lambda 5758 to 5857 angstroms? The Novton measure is 2.46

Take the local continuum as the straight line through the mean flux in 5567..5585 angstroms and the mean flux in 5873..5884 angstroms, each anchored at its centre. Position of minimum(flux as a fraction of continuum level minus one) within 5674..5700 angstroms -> 5690.53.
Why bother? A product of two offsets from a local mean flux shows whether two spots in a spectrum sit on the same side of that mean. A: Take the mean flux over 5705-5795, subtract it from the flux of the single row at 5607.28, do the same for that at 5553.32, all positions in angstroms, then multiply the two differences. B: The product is -0.13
